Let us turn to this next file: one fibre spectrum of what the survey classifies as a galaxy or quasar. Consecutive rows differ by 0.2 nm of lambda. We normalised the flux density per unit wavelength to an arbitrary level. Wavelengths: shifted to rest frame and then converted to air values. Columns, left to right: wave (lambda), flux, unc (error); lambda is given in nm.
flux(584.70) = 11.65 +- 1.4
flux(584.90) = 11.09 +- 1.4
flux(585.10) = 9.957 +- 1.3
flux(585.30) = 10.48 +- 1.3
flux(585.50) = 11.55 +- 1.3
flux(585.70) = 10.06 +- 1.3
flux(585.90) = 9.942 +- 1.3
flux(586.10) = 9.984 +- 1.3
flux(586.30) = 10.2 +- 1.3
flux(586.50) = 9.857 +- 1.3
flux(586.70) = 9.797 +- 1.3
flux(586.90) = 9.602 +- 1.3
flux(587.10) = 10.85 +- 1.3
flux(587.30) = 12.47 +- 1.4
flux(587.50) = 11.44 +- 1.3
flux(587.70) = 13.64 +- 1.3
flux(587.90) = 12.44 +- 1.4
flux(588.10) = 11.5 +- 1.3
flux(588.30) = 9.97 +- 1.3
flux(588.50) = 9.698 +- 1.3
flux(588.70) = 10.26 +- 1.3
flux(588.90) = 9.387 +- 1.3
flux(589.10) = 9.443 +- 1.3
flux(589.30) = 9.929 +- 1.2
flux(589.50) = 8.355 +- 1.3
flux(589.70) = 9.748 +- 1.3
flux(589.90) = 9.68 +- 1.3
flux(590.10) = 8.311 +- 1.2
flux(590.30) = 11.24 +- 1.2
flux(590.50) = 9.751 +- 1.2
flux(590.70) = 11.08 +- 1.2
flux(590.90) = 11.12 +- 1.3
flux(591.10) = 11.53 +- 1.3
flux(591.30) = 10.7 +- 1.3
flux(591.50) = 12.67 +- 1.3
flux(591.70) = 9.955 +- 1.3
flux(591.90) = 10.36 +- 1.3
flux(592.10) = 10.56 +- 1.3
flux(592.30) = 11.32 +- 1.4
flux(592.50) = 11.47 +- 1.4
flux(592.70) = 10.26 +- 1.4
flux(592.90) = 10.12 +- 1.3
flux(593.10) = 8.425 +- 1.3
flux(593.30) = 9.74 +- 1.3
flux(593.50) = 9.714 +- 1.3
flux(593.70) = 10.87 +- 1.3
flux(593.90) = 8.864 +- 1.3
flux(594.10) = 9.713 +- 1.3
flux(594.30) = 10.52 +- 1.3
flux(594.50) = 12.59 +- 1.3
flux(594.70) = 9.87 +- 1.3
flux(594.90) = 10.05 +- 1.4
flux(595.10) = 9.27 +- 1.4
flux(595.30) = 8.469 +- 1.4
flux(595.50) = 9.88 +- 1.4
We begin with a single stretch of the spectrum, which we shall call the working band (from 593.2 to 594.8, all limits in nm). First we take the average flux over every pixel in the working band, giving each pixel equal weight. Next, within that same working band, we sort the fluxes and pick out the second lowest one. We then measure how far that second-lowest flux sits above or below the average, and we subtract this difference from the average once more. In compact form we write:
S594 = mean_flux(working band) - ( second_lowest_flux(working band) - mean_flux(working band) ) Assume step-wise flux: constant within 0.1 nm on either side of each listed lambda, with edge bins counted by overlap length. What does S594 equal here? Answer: 10.8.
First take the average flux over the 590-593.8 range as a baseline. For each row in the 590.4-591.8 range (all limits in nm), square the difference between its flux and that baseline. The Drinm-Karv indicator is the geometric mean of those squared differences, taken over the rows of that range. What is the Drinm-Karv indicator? 0.47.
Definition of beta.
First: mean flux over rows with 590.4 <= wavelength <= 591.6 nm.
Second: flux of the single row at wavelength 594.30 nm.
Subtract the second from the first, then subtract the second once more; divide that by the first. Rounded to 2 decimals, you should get -0.89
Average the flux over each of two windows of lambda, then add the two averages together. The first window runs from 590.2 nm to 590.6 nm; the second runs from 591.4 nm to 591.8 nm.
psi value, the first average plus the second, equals 21.8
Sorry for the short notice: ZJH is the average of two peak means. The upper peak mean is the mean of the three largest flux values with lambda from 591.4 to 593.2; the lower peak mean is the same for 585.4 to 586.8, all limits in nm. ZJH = 11.2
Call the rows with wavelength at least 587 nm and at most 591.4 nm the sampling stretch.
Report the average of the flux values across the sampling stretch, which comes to 10.6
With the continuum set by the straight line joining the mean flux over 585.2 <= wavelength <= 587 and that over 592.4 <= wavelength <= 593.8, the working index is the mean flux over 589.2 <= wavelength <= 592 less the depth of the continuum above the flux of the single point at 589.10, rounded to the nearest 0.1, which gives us 9.6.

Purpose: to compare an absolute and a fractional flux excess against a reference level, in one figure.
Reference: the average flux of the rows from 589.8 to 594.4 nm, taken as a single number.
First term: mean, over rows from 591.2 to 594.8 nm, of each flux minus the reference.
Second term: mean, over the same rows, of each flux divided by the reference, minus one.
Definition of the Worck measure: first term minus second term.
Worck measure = 0.07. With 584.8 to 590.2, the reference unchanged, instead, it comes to 0.01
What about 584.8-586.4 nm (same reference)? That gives 0.06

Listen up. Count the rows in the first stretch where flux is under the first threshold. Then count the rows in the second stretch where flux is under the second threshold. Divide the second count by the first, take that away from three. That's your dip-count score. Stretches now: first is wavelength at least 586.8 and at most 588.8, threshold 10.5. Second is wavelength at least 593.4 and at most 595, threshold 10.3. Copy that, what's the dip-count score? 1.75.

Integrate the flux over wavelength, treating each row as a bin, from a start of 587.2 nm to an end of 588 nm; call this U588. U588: 10.0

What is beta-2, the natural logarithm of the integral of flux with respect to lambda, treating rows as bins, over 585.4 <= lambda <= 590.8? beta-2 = 4.0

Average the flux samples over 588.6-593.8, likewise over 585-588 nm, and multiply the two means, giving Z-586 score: 111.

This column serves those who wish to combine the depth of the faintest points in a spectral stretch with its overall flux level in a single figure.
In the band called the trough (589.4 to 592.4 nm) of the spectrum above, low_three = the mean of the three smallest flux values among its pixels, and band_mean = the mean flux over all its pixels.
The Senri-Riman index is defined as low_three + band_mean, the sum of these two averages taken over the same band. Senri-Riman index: 19.2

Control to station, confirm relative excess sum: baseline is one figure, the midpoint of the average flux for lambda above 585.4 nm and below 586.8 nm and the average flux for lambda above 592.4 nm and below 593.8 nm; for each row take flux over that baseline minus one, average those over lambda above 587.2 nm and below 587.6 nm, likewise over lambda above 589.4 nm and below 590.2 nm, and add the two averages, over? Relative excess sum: 0.068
